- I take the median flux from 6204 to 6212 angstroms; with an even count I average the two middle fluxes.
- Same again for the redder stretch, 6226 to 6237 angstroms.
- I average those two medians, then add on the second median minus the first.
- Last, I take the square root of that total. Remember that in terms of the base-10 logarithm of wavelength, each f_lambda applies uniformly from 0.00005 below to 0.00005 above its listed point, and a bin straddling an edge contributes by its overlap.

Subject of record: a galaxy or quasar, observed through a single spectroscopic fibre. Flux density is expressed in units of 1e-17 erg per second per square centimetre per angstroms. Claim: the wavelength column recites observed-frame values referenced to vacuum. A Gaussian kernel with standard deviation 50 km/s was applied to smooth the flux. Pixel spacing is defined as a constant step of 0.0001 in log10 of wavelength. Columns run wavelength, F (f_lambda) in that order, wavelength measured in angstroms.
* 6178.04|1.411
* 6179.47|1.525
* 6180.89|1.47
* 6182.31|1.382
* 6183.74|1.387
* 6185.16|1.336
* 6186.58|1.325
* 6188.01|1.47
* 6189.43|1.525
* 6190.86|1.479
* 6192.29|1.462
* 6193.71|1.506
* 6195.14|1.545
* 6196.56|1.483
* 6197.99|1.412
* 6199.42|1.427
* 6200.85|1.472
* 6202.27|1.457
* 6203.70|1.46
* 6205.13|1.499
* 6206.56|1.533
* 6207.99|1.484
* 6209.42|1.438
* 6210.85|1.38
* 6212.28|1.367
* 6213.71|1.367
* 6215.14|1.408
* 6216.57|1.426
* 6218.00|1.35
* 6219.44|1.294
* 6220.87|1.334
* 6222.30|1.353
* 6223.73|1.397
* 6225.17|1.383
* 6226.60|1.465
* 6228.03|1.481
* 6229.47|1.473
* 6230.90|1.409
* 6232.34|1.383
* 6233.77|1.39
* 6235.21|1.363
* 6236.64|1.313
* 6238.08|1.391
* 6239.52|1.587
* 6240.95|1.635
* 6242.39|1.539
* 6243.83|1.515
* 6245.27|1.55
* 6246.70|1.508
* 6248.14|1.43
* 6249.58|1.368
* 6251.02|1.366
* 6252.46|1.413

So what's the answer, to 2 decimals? 1.17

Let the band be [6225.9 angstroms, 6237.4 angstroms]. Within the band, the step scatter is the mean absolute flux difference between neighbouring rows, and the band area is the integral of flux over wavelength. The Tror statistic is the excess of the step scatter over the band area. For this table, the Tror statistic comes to -16.2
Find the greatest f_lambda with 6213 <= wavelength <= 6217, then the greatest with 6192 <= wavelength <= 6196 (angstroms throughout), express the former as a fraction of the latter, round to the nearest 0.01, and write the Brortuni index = 0.92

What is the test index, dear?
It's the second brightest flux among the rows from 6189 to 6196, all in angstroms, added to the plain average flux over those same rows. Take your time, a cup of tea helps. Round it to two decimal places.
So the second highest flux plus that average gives 3.03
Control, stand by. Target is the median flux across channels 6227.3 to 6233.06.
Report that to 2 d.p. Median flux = 1.44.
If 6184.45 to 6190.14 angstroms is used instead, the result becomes 1.40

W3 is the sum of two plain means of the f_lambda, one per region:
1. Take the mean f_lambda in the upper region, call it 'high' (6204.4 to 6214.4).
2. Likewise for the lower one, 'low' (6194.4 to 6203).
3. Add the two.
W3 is 2.90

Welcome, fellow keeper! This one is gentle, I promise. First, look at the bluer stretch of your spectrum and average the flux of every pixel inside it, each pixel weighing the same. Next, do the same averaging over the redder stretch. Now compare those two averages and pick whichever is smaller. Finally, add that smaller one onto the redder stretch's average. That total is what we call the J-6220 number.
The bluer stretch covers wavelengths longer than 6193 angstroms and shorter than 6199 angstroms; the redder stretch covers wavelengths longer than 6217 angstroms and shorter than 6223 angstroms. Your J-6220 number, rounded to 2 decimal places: 2.67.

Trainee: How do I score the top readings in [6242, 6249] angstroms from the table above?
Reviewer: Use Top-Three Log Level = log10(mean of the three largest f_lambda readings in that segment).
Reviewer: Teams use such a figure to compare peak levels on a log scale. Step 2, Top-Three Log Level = 0.186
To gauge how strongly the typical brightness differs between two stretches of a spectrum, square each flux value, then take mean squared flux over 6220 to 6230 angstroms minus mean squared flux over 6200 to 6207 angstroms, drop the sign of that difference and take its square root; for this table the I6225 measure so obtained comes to 0.45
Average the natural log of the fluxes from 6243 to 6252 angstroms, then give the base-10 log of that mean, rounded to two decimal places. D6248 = -0.43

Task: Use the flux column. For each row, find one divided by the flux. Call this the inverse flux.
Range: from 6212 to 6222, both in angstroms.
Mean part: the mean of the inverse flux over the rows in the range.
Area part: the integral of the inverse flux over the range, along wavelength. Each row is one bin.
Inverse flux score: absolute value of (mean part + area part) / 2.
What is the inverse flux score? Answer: 4.04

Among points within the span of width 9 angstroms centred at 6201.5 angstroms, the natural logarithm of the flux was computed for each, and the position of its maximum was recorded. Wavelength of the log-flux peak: 6205.13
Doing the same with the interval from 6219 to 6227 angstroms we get 6226.60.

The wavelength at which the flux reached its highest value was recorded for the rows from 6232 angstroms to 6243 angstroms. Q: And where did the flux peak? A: 6240.95 angstroms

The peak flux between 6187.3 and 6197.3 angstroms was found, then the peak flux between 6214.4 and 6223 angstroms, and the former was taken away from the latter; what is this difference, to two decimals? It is -0.12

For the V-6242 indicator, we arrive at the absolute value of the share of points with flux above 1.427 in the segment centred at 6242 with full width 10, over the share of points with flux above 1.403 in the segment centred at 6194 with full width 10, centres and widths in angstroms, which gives 0.9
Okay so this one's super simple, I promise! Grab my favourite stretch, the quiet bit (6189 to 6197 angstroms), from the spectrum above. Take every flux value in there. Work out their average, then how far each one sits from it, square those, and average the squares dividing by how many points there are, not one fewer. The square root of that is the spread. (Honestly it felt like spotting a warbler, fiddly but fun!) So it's 0.028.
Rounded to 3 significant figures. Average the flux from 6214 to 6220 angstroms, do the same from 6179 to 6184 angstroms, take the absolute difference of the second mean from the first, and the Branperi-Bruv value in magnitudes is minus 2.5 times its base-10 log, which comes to 2.86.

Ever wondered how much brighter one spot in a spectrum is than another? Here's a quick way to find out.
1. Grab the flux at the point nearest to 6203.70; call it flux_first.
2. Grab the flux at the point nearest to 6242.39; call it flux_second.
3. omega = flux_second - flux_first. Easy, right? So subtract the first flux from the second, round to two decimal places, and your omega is 0.08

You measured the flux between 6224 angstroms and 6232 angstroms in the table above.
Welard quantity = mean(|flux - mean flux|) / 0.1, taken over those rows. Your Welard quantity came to 0.37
